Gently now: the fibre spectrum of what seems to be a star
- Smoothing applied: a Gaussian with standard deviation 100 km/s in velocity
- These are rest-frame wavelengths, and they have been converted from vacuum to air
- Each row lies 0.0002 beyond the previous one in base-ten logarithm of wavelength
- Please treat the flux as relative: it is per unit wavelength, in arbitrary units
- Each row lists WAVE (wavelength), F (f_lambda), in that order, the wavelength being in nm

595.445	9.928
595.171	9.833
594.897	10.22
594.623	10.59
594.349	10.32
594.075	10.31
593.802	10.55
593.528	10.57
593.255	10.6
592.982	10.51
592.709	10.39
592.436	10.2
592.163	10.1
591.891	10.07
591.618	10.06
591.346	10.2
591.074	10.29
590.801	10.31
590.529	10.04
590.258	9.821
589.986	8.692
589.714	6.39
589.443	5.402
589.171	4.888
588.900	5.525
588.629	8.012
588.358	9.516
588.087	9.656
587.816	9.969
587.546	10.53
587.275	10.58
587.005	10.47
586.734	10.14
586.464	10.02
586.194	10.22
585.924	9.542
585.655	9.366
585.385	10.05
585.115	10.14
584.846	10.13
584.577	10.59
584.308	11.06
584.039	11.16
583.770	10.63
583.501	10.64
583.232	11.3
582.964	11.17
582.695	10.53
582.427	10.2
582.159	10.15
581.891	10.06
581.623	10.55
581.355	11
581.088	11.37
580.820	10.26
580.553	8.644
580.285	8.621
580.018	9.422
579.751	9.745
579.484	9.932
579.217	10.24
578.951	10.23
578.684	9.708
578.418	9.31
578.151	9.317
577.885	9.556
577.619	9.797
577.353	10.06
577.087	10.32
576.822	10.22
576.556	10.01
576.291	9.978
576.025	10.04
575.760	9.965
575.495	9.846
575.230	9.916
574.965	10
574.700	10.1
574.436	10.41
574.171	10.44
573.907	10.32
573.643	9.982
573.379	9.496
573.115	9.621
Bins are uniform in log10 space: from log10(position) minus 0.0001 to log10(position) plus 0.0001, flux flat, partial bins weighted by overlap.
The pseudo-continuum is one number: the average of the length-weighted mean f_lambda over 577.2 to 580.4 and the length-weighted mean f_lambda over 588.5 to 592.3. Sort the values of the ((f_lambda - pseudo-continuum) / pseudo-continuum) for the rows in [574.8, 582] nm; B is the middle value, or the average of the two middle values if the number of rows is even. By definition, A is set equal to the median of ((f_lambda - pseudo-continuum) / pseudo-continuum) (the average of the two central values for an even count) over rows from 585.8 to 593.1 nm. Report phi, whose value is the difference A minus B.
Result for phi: 0.009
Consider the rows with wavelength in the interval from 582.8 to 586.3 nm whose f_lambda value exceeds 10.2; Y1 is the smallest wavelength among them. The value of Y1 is 582.964 nm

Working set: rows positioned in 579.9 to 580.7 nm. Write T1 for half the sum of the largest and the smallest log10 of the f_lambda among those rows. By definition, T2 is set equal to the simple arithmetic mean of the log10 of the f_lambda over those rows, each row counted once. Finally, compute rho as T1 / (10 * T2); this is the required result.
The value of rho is 0.1006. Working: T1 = 0.95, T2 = 0.95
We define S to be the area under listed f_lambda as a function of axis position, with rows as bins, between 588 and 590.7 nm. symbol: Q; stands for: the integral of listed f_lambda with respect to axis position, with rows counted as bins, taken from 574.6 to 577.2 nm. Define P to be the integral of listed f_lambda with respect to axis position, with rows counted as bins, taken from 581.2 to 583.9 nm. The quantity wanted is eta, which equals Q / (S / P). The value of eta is 35.6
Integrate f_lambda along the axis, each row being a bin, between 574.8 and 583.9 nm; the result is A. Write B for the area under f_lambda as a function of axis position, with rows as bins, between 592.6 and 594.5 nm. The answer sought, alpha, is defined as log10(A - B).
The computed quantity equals 1.86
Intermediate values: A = 92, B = 19.9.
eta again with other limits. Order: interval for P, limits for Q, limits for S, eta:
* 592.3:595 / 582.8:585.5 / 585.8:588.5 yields 29.9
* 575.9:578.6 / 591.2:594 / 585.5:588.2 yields 28.4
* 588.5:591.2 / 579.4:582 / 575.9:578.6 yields 20.8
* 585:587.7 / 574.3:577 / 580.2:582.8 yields 28.0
